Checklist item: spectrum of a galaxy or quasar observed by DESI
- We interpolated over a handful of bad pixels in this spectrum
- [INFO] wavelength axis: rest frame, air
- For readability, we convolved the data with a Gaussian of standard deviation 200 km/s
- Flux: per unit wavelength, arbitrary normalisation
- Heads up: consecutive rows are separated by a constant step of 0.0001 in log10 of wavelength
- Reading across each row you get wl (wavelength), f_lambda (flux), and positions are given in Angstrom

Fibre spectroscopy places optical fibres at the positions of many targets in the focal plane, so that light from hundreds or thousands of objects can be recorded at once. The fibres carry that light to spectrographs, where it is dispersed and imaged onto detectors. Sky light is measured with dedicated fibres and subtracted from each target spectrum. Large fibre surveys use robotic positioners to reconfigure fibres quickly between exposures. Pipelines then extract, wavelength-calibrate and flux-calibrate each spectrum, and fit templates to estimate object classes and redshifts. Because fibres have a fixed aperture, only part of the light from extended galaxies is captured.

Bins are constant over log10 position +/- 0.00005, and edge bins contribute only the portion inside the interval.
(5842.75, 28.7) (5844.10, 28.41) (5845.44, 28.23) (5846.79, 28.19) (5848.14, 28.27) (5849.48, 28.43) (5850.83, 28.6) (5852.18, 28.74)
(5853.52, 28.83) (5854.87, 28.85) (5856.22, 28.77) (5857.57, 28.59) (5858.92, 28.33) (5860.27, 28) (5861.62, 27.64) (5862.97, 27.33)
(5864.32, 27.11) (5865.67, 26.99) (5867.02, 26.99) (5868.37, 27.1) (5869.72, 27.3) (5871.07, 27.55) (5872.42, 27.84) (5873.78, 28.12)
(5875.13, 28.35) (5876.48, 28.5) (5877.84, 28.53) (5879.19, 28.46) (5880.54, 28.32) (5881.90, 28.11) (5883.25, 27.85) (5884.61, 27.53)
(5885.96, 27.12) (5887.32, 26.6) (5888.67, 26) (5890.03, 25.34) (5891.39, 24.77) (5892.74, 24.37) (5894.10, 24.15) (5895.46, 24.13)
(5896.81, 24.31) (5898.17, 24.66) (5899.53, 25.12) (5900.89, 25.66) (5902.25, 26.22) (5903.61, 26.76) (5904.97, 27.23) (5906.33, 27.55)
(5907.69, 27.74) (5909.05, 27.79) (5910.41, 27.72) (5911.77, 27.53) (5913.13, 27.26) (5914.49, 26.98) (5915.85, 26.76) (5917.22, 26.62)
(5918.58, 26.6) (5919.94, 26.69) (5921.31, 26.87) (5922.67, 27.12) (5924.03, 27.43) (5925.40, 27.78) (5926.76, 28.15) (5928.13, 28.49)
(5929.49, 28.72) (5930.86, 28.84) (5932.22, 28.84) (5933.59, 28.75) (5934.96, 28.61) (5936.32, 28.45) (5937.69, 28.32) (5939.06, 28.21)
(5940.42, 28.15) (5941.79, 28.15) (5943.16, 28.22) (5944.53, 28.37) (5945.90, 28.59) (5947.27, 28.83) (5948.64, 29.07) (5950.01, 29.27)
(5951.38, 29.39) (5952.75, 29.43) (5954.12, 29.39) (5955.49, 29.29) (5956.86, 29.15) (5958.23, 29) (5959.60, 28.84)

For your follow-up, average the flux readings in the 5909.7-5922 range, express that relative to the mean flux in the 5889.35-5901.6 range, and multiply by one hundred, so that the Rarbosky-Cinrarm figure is 109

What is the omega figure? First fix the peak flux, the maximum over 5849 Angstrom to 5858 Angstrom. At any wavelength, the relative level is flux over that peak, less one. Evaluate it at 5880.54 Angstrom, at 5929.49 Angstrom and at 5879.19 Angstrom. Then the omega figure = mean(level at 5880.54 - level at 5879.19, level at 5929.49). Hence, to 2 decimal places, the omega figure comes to 0.00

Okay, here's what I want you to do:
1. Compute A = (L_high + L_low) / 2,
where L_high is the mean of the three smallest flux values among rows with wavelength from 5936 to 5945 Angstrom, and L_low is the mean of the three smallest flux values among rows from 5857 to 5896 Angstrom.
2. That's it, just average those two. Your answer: 26.2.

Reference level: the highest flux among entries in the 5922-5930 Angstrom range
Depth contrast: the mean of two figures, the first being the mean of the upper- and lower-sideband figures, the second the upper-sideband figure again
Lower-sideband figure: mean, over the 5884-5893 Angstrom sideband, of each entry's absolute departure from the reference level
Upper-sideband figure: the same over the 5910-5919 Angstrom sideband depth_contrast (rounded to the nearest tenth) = 1.9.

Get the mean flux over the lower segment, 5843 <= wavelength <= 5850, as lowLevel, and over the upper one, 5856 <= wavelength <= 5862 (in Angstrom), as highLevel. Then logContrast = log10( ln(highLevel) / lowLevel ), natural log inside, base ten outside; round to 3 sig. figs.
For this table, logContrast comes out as -0.928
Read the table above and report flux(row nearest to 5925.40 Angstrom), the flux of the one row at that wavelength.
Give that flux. 27.78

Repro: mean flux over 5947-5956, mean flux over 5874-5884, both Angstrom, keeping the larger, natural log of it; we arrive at 3.38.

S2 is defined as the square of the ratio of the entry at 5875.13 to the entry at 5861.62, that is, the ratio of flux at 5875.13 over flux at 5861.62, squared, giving 1.05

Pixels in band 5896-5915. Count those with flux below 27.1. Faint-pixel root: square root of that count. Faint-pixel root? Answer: 2.65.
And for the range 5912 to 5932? 2.45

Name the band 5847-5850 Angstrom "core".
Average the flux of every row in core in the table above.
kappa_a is 28.35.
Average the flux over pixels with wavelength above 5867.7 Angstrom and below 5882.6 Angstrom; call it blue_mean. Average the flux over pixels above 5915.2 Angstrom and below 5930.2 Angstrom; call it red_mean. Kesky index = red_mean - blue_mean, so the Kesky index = -0.6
